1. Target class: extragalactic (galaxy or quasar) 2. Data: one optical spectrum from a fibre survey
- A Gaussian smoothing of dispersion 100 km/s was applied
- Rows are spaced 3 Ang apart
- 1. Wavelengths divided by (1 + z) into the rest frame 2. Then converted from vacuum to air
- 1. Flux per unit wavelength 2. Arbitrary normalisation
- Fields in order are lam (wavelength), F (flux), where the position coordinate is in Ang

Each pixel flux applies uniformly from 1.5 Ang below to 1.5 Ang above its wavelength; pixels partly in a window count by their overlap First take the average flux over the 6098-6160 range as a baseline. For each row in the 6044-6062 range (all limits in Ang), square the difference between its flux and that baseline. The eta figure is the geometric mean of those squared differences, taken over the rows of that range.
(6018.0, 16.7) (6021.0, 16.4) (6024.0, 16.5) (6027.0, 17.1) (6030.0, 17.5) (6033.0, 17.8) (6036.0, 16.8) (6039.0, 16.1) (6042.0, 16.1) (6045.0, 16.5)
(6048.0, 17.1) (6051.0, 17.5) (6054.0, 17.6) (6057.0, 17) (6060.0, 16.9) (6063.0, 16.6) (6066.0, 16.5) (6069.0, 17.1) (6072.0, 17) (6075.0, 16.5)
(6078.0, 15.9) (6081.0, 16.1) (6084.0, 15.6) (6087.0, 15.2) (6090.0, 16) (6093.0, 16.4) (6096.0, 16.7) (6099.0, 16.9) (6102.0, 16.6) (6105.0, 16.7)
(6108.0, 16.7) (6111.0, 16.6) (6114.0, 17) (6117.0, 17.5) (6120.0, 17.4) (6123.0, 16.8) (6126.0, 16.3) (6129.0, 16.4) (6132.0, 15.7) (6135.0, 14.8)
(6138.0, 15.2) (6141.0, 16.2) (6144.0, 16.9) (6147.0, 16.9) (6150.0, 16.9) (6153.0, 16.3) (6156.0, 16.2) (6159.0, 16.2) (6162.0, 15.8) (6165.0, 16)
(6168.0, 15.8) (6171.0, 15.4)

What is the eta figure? 0.13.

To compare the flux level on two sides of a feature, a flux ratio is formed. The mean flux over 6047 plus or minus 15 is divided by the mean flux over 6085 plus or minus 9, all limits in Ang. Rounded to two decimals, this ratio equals 1.07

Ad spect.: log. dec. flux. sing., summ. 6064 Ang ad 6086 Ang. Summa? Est 8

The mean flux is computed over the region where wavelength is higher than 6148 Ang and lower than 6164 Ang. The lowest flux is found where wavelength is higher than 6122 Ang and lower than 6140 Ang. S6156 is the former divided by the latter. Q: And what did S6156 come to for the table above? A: 1.10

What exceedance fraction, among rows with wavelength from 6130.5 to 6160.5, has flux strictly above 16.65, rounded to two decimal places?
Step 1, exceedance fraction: 0.30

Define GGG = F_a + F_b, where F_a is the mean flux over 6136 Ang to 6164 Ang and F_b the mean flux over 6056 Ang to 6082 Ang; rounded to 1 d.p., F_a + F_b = 32.9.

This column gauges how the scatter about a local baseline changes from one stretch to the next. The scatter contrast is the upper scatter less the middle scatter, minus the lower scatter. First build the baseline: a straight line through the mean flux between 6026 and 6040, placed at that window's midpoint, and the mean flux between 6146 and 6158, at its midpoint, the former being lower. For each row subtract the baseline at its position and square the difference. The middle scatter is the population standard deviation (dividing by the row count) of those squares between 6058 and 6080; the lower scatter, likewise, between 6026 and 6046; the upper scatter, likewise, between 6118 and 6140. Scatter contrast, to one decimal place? 0.5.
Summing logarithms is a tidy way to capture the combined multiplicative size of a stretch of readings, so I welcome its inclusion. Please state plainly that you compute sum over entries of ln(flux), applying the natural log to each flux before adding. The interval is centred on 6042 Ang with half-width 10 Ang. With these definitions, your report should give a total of 19.8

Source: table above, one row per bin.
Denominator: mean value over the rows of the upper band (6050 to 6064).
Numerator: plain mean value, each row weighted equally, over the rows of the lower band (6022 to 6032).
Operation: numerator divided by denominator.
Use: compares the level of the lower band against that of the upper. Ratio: 0.995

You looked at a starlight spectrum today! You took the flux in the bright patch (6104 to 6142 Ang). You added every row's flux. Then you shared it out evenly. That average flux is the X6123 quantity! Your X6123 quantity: 16.4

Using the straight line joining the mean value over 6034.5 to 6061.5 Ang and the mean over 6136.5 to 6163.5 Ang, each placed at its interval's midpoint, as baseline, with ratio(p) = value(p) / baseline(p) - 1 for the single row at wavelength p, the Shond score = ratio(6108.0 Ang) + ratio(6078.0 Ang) -0.036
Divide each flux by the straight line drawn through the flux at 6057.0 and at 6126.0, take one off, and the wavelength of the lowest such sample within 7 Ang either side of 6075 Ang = 6078.0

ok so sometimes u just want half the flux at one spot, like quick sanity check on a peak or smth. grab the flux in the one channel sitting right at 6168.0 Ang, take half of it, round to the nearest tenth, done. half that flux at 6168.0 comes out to 7.9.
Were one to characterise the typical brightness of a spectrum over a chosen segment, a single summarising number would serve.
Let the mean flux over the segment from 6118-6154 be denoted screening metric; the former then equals 16.3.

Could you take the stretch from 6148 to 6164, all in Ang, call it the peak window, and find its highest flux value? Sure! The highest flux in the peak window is 16.9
